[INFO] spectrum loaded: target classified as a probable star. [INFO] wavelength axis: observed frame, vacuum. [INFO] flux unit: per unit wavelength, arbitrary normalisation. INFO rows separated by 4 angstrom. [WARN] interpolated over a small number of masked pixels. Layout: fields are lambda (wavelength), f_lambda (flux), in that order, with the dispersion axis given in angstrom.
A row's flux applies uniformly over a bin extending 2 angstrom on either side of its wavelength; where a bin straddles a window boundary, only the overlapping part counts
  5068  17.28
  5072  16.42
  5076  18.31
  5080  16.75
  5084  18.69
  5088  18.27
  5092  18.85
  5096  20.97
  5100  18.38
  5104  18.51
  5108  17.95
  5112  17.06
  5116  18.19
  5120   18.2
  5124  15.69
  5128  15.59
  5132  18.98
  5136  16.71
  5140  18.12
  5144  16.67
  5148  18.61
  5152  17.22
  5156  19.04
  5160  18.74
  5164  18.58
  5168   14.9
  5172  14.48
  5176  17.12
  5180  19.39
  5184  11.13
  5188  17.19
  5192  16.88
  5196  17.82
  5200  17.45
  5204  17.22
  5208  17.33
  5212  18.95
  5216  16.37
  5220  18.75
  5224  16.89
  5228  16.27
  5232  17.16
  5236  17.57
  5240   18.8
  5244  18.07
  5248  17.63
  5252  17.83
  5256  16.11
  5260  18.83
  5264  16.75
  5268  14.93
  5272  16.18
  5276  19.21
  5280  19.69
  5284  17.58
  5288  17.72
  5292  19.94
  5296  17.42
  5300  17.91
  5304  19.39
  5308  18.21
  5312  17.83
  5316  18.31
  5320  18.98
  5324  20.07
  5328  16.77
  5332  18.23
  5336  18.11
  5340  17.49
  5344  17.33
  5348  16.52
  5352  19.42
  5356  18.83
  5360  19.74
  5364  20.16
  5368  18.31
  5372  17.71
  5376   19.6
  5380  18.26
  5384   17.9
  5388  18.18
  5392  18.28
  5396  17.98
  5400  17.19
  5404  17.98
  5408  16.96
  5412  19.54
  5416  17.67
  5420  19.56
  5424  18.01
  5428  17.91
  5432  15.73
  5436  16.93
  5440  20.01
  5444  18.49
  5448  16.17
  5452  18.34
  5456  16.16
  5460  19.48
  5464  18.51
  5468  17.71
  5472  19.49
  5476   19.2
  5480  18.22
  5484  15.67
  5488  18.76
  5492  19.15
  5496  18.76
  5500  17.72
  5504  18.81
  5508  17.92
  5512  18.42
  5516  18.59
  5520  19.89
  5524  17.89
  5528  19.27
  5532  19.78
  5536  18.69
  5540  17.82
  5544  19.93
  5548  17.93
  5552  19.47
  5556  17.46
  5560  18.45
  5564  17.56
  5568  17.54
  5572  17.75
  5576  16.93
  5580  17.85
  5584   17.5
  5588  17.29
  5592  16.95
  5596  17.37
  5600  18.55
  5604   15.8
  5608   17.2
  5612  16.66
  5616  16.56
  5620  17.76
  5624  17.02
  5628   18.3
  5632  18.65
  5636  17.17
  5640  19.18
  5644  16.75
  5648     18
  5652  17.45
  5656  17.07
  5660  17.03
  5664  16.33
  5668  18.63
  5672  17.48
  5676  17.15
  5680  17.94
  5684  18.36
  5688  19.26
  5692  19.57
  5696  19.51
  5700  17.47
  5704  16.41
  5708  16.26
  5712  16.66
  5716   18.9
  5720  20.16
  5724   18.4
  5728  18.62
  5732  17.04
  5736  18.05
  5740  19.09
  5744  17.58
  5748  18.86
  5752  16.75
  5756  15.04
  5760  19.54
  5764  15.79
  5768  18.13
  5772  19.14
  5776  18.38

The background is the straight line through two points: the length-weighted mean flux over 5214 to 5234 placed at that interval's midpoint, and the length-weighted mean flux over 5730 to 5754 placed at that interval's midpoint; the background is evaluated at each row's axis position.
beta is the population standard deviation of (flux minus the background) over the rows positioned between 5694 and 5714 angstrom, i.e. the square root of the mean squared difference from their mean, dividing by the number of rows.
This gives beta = 1.21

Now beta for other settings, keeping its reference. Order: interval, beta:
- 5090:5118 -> 1.12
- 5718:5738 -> 1.02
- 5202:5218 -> 0.93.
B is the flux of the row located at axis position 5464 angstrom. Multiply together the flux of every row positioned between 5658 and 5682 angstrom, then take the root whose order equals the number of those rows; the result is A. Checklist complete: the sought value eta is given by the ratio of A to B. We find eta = 0.94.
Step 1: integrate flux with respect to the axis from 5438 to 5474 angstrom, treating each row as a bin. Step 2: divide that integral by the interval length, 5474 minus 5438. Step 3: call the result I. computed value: 18.3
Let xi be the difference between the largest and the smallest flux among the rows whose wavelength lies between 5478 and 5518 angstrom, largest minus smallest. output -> 3.5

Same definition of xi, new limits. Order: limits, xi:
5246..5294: 5.0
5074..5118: 4.2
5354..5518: 4.5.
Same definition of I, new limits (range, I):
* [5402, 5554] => 18.3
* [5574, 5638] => 17.3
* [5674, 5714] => 17.9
